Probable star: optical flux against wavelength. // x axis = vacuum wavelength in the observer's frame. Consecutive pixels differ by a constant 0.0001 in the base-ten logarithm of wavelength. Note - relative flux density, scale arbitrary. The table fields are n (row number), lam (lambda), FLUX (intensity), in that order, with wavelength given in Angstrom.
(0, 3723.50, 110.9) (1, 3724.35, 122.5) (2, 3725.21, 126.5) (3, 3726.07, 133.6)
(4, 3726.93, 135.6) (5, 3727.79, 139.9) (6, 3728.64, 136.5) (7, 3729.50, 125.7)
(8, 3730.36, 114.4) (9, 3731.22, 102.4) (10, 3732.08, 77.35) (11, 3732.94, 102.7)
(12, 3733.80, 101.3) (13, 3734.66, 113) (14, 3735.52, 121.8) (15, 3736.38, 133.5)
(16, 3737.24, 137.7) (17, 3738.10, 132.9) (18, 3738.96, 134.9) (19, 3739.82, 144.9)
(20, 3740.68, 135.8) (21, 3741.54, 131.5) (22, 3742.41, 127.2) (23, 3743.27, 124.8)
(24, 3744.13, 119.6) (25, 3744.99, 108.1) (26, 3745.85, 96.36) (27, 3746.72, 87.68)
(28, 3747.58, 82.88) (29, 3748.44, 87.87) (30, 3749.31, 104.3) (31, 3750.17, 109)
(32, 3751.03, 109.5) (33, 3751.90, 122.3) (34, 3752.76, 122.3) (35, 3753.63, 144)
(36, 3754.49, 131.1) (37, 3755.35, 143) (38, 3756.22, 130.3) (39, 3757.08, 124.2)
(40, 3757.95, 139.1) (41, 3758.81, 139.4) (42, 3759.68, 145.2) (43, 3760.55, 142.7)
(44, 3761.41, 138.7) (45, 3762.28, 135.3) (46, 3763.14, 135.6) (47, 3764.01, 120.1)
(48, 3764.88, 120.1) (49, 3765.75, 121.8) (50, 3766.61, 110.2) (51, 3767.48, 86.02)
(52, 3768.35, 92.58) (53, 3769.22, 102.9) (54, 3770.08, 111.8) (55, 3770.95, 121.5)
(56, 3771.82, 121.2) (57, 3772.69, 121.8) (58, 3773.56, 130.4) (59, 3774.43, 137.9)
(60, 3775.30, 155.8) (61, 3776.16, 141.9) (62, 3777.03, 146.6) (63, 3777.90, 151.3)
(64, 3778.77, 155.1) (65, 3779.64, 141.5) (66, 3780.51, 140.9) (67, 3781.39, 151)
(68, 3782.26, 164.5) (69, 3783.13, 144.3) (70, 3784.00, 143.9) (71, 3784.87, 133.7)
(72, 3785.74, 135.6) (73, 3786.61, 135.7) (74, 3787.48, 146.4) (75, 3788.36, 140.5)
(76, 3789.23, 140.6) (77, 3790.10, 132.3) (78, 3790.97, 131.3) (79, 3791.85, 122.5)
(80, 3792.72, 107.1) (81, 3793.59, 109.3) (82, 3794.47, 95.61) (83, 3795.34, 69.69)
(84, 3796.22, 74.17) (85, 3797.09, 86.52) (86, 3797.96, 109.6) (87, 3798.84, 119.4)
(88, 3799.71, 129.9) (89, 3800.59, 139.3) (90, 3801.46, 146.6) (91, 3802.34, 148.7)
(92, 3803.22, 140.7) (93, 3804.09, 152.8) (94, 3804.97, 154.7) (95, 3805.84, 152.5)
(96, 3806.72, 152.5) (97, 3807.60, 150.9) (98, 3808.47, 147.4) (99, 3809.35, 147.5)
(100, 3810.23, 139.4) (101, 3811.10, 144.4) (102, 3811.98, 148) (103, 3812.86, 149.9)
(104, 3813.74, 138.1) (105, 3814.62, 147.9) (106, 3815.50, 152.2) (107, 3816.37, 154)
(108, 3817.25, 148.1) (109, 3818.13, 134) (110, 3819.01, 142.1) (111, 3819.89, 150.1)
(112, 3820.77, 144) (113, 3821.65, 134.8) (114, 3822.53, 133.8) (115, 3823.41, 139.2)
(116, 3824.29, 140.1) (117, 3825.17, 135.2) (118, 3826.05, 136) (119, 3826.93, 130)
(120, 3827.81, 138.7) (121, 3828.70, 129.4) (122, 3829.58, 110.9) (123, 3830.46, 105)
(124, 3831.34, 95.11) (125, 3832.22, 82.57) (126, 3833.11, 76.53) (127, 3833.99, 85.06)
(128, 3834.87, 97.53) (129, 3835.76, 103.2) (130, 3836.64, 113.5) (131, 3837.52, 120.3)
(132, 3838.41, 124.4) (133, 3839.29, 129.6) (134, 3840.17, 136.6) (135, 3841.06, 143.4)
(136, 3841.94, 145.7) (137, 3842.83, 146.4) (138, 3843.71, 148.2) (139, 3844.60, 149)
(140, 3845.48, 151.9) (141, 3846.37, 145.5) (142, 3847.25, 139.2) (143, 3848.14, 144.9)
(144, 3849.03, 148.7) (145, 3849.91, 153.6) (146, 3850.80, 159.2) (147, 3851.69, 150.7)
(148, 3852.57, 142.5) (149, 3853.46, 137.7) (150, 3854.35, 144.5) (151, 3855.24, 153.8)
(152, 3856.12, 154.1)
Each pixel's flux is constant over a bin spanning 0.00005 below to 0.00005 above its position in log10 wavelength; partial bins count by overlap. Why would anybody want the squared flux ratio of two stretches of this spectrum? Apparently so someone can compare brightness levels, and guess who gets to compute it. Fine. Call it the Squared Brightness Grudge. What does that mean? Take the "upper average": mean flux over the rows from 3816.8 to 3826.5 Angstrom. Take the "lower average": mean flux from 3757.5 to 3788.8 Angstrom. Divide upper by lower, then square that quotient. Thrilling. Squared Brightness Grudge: 1.10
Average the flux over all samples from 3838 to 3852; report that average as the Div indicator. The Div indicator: 145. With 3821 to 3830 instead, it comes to 133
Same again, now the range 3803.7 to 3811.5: 149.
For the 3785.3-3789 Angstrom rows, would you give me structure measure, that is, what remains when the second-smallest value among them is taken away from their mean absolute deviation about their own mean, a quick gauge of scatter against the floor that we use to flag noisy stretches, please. -132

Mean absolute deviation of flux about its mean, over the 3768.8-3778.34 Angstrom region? 14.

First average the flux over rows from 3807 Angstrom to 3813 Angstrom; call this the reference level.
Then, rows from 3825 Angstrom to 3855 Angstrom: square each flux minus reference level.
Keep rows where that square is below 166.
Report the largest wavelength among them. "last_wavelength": 3854.35 Angstrom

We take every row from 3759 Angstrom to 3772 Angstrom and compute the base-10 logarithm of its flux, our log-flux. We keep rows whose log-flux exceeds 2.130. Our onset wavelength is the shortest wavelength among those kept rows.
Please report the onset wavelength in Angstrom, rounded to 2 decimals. 3759.68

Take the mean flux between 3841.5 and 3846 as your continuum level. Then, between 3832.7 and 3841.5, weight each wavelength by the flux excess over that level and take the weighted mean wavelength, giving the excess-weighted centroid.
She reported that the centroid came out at 3835.6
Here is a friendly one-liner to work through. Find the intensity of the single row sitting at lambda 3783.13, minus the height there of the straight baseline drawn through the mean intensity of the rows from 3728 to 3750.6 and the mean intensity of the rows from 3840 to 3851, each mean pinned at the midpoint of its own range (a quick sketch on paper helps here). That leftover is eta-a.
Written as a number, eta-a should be 16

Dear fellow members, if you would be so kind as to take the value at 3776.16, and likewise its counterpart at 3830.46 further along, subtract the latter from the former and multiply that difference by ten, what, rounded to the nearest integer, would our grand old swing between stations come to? 369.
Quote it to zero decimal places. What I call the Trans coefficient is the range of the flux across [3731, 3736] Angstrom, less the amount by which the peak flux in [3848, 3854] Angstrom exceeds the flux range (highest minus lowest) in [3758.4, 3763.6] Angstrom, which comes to -105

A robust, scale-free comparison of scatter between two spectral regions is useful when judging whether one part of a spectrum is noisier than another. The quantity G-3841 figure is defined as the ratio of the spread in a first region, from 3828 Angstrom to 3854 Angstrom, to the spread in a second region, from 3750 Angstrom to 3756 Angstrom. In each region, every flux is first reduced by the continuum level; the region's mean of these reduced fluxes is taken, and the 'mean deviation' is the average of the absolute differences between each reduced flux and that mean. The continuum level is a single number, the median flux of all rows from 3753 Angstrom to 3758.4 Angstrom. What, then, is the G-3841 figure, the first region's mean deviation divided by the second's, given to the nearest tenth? 1.8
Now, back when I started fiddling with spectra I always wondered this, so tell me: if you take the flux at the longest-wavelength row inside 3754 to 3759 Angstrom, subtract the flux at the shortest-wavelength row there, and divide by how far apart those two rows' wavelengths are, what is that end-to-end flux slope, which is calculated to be 1.9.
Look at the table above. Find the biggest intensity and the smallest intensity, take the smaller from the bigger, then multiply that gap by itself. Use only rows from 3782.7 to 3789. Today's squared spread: 161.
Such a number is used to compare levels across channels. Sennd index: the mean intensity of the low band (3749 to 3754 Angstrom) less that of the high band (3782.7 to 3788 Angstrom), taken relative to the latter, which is -0.15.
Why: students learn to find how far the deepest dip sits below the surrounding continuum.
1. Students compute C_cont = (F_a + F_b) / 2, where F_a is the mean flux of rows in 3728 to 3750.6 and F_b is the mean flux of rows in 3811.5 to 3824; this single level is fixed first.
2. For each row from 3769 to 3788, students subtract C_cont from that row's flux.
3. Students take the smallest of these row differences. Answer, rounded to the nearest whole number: -27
